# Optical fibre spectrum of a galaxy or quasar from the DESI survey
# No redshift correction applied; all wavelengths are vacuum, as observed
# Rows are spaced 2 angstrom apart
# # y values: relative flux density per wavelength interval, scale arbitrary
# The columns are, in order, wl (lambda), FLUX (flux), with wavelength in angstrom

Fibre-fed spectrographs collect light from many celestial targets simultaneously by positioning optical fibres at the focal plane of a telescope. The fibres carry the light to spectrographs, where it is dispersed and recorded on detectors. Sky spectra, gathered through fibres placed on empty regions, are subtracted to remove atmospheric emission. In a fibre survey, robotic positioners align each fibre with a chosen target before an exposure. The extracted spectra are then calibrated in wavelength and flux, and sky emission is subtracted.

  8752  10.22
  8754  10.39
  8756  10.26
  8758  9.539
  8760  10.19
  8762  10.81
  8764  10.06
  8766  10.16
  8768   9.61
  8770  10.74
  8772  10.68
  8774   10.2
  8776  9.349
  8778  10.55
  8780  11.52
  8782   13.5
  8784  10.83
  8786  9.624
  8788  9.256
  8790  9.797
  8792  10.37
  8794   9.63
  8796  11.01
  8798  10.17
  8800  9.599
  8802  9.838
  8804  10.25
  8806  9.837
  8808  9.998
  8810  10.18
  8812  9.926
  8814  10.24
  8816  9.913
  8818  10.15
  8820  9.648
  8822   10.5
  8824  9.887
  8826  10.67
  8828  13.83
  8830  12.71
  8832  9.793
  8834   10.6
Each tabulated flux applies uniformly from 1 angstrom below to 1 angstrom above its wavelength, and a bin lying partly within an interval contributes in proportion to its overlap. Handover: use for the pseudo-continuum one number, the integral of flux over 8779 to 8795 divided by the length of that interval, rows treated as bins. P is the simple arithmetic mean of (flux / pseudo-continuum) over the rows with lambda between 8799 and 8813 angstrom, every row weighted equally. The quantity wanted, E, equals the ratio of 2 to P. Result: 2.12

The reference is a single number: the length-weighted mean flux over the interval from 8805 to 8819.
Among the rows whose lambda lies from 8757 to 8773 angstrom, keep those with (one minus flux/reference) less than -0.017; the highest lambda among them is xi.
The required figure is 8772 angstrom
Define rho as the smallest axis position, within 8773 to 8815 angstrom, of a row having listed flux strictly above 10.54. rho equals 8778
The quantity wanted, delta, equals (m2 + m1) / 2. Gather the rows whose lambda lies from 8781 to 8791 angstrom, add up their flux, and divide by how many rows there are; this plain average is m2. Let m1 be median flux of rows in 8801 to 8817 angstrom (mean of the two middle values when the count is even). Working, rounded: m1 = 10.0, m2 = 10.6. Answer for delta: 10.3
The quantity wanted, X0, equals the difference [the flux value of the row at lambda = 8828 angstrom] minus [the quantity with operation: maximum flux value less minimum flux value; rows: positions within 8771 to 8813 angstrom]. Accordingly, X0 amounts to 9.6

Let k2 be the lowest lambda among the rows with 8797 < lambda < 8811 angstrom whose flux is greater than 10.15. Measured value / 8798 angstrom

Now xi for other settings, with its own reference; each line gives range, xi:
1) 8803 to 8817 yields 8814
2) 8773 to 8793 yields 8792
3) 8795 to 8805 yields 8804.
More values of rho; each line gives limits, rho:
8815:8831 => 8826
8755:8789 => 8762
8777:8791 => 8778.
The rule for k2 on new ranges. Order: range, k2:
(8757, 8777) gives 8760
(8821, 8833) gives 8822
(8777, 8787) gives 8778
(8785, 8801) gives 8792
